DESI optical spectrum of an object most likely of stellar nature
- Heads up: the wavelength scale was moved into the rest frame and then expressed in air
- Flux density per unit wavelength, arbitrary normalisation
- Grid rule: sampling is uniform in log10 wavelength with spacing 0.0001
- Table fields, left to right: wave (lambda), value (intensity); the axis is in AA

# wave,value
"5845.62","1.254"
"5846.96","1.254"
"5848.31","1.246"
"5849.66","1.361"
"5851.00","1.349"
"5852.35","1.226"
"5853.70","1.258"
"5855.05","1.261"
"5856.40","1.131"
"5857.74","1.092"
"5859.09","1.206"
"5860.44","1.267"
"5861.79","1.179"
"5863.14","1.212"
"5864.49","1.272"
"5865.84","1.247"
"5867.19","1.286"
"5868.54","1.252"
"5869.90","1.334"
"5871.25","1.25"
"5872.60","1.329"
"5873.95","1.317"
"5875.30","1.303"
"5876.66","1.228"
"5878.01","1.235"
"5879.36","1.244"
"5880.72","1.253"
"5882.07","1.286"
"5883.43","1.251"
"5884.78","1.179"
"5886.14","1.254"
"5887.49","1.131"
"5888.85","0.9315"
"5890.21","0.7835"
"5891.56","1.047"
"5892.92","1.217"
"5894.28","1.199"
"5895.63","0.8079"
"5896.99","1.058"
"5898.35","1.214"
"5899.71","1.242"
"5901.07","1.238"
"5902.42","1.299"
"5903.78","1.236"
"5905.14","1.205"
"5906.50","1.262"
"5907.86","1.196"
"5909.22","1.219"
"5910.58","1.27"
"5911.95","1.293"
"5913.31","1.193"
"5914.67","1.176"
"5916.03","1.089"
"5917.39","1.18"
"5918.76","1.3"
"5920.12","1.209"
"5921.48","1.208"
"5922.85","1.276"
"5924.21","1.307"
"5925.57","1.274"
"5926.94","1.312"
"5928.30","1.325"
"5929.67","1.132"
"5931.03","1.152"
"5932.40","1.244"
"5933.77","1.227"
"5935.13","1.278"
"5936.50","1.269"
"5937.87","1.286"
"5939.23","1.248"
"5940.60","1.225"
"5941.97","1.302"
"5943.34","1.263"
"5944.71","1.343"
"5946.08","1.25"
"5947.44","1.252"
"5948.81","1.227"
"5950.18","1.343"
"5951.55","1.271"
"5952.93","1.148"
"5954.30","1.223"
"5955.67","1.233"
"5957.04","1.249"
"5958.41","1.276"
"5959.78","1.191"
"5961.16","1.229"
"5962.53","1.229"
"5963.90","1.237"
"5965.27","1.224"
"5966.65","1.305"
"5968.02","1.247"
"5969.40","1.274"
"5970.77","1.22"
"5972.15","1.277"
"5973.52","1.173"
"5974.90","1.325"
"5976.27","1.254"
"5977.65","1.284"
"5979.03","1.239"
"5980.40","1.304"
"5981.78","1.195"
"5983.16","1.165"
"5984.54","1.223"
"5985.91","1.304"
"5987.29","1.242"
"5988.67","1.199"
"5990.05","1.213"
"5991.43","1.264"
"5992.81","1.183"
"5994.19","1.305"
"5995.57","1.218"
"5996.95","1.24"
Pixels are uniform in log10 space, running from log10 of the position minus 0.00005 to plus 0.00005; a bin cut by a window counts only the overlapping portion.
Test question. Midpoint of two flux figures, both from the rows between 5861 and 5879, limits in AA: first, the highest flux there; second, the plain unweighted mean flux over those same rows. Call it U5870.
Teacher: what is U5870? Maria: 1.30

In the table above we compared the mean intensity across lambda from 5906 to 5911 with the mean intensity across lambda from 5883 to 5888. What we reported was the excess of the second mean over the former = -0.03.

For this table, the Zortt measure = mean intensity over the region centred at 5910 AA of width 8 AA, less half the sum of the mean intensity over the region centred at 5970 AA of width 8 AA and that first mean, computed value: -0.01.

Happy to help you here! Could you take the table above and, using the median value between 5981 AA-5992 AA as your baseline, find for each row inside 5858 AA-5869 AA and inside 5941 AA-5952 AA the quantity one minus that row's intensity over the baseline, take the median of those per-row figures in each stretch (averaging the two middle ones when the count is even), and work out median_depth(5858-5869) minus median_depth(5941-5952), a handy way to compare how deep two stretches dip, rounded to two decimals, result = 0.01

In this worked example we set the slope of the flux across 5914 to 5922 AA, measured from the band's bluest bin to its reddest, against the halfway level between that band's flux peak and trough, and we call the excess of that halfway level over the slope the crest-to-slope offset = 1.19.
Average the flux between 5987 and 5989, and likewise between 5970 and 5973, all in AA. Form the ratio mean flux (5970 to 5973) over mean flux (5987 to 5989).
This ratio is 1.02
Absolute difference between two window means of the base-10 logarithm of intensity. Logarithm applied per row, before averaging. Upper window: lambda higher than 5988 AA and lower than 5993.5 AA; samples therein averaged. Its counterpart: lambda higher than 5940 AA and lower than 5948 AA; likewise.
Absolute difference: 0.020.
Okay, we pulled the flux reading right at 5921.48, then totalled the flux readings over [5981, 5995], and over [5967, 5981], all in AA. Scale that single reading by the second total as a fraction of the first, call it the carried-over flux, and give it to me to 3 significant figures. 1.24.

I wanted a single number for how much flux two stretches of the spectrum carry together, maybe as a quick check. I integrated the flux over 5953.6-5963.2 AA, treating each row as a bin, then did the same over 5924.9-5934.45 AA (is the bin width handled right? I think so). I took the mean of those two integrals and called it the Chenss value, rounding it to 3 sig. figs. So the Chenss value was 11.8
